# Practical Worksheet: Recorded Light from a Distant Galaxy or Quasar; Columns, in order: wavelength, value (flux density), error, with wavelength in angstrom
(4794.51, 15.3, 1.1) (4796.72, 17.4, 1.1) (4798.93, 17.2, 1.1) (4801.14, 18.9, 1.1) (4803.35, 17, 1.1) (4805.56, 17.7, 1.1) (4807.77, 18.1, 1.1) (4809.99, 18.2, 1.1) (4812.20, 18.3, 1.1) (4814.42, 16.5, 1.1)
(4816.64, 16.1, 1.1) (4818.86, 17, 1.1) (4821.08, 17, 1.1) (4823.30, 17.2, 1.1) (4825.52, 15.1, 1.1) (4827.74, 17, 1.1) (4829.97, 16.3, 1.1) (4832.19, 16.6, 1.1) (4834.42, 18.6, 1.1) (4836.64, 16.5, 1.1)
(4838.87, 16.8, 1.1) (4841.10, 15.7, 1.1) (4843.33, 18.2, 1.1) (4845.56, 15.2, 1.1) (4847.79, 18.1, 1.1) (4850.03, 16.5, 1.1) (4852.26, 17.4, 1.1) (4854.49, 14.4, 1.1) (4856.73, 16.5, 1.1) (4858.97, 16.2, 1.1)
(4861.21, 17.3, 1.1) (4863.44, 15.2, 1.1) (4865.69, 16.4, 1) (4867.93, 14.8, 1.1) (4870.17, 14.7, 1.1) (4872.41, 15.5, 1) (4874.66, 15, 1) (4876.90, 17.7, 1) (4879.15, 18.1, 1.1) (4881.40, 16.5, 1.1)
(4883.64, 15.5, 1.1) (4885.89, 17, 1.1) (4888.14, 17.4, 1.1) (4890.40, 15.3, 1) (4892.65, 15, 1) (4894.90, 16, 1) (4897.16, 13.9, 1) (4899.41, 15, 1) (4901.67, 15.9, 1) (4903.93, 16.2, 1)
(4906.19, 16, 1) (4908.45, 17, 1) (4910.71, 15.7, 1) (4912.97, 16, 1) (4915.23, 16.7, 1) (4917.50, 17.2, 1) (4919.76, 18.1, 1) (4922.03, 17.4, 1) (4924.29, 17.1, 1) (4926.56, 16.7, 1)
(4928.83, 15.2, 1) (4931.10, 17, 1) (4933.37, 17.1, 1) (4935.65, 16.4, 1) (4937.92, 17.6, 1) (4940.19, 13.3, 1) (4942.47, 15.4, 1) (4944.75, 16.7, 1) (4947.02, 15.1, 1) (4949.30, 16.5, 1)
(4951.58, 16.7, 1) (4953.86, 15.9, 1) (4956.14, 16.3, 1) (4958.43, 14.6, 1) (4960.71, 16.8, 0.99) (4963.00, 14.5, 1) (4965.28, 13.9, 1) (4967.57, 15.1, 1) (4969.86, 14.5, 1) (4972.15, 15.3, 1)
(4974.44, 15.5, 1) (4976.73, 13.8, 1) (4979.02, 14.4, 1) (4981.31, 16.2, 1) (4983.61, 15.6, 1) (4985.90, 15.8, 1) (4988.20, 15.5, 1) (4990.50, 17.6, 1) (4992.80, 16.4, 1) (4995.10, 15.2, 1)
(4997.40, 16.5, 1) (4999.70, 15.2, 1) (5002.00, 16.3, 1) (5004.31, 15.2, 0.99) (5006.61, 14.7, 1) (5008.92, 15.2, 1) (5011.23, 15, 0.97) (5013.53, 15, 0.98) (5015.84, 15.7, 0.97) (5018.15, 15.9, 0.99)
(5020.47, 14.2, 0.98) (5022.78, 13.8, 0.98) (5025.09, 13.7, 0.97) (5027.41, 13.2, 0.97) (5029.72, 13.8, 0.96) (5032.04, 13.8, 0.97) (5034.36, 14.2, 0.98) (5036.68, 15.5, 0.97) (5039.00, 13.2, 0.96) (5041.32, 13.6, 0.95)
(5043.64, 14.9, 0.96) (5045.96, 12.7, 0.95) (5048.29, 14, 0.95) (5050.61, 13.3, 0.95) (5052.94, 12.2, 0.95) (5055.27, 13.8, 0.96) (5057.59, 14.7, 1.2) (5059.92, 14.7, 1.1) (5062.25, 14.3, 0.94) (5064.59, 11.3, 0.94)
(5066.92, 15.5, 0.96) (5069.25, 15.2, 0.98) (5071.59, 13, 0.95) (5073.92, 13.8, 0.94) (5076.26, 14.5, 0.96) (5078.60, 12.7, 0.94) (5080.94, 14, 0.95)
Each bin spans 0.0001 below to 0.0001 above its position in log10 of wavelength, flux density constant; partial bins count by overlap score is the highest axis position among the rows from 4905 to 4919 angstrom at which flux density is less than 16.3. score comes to 4912.97 angstrom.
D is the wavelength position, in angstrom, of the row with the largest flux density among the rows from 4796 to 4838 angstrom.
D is 4801.14 angstrom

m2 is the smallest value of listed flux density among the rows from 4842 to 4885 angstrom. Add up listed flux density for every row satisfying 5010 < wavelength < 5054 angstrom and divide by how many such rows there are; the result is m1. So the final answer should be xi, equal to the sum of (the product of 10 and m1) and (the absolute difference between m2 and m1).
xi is 141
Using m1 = 14.1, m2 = 14.4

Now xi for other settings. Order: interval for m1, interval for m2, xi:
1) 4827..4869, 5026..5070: 170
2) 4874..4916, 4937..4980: 164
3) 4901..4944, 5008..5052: 168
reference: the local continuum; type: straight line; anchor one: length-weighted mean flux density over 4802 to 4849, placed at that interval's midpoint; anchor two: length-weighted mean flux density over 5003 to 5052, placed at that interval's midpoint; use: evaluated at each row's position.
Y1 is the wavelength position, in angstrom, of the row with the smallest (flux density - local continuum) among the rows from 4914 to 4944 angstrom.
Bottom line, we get 4940.19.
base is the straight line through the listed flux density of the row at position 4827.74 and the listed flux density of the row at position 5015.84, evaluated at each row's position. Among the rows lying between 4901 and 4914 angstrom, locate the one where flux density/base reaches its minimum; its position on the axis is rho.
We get 4910.71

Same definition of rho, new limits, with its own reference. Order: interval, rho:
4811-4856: 4854.49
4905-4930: 4928.83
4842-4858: 4854.49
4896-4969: 4940.19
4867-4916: 4897.16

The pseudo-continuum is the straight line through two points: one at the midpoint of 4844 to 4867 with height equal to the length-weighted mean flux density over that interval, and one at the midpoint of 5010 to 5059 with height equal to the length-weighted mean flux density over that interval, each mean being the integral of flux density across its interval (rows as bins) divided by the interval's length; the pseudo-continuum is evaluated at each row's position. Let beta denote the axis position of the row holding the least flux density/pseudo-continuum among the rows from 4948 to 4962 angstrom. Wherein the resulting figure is 4958.43 angstrom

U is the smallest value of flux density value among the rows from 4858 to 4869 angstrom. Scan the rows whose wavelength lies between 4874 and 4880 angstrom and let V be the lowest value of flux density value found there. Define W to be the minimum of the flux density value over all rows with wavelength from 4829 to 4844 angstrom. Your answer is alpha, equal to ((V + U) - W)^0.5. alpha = 3.75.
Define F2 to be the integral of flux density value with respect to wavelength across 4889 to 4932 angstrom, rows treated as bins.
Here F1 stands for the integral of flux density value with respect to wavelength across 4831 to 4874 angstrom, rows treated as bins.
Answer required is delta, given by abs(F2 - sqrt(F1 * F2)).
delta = 3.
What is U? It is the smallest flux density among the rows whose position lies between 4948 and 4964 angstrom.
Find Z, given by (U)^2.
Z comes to 210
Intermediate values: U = 14.5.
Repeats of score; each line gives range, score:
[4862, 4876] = 4874.66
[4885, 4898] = 4897.16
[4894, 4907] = 4906.19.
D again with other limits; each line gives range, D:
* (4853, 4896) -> 4879.15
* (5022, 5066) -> 5036.68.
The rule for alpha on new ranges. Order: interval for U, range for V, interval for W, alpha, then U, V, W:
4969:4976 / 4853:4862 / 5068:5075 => 3.99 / 14.5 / 14.4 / 13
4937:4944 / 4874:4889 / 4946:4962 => 3.70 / 13.3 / 15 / 14.6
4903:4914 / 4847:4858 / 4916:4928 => 3.66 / 15.7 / 14.4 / 16.7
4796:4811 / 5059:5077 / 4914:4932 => 3.62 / 17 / 11.3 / 15.2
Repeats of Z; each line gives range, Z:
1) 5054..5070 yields 128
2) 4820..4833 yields 228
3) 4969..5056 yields 149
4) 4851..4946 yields 177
